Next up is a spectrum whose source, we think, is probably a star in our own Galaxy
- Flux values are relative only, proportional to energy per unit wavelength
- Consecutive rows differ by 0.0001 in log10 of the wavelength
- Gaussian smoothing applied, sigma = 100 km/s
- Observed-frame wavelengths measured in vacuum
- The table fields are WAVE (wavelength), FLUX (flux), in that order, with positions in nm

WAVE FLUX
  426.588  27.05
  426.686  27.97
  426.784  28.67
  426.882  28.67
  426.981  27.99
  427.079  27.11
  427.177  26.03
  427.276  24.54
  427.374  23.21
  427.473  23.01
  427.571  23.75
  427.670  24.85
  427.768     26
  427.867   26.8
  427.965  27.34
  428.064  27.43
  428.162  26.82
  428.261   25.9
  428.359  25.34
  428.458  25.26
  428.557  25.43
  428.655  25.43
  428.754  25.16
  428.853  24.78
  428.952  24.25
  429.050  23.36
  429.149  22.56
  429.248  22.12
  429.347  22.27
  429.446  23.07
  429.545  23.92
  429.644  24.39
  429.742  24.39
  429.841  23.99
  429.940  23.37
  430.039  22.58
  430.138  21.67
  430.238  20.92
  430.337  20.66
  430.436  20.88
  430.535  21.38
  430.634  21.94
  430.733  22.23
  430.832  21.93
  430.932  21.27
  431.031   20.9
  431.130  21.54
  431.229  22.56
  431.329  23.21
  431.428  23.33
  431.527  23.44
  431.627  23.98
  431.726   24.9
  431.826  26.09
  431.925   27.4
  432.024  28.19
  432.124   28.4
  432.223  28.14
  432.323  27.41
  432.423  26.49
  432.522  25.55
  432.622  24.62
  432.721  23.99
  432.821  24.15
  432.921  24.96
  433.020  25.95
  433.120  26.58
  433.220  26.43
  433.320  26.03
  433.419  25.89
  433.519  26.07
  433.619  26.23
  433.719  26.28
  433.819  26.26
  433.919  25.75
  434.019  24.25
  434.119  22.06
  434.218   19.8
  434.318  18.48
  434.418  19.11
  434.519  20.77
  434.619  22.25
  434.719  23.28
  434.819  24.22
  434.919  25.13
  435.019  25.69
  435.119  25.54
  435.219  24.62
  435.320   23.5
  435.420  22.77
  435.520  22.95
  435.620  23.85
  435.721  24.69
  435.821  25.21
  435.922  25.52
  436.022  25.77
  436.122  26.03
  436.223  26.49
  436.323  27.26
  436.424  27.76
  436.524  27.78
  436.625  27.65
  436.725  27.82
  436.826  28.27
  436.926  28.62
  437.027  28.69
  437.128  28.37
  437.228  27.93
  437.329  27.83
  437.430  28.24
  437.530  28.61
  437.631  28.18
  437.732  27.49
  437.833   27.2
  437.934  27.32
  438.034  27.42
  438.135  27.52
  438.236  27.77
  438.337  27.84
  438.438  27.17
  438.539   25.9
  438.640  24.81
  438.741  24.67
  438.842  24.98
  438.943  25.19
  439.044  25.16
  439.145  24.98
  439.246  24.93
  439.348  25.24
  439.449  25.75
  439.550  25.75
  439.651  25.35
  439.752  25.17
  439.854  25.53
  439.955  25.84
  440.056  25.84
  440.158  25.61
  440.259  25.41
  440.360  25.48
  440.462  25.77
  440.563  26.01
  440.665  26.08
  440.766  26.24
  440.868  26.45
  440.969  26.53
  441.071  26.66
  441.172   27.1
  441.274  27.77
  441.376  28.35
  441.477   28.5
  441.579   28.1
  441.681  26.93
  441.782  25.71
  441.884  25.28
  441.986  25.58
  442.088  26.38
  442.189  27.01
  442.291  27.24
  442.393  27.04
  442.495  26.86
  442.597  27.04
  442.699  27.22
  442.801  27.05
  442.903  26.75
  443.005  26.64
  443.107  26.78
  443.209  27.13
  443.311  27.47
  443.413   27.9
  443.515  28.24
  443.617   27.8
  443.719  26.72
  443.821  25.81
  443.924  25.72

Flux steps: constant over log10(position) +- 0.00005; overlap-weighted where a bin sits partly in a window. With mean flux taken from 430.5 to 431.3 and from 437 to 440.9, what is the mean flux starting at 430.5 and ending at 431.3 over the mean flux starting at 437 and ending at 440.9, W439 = 0.82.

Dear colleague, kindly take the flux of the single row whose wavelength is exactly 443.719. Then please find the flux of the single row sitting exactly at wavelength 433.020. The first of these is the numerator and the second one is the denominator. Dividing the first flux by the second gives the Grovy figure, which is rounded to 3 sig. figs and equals 1.03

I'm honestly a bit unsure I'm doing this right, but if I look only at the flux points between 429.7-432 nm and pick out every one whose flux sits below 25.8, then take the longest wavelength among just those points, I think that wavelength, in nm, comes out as 431.726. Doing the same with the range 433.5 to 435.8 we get 435.721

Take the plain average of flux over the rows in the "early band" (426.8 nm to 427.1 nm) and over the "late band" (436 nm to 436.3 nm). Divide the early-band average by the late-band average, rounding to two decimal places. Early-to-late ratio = 1.07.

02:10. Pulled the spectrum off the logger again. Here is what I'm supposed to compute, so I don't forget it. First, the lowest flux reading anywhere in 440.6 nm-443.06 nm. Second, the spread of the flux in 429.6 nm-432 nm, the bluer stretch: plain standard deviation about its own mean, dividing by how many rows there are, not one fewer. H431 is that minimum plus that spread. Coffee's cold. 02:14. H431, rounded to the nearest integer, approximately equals 27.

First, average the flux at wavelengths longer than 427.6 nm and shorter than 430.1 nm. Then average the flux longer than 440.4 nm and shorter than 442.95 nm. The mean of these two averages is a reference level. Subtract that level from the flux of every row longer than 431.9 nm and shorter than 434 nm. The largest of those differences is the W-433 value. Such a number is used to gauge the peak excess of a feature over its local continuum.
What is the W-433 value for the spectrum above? 2.7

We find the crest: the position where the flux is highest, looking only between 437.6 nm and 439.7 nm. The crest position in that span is 437.631 nm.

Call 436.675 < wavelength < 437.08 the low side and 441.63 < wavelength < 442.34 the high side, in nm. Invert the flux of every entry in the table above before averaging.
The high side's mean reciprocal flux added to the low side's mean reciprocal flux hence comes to 0.073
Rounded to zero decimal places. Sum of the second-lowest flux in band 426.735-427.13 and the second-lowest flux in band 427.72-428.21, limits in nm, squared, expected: 3002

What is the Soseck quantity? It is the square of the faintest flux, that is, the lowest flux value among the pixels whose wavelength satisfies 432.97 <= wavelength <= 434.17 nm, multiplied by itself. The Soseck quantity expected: 487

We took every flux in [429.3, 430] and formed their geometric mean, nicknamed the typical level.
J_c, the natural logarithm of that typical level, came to 3.16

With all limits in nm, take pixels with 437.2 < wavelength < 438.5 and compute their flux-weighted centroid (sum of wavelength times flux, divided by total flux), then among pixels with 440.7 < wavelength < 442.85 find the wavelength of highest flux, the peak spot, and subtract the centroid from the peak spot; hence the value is 3.65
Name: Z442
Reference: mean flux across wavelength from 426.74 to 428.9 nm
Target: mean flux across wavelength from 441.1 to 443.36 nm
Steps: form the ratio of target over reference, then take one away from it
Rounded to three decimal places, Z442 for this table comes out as 0.043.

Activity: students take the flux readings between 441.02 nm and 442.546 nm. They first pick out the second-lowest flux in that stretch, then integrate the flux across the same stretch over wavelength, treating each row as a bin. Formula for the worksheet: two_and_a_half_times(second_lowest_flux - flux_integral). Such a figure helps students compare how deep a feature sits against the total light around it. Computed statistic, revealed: -38.9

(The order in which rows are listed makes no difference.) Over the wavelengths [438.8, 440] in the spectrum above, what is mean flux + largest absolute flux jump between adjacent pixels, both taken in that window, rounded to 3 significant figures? 25.8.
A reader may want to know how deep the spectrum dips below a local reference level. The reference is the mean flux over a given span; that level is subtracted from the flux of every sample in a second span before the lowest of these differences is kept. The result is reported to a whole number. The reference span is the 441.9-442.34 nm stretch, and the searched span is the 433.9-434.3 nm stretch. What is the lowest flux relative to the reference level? -7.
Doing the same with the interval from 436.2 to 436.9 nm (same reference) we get 0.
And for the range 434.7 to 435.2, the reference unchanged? -3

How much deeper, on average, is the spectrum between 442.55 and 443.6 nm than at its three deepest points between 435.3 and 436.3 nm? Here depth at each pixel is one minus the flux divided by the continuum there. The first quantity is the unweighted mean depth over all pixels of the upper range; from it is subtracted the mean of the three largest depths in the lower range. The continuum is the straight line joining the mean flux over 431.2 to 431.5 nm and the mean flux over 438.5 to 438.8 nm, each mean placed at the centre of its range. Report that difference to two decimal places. -0.08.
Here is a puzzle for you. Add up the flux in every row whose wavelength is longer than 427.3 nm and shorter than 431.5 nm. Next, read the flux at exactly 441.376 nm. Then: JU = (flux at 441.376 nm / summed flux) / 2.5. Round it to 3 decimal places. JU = 0.011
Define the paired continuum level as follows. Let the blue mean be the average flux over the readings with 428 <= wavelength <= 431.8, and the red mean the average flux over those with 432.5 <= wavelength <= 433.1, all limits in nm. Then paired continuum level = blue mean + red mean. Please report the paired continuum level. 48.3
